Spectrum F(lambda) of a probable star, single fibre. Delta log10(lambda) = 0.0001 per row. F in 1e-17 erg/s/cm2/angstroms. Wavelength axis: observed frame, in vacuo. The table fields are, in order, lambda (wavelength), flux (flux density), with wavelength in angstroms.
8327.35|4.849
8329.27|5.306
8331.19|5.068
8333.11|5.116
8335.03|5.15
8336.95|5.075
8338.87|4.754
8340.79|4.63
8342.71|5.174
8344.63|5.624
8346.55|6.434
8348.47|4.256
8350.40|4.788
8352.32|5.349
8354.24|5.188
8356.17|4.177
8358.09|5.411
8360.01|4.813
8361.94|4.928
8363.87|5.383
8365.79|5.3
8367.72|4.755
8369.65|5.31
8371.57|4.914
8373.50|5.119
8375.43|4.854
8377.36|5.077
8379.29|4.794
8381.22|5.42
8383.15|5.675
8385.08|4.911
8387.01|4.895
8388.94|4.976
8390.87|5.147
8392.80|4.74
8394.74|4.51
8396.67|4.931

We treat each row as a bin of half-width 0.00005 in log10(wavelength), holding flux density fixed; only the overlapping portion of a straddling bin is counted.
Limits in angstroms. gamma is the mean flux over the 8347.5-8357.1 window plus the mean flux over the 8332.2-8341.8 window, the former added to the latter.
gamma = 9.7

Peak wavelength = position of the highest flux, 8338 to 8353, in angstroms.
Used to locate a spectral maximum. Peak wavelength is 8346.55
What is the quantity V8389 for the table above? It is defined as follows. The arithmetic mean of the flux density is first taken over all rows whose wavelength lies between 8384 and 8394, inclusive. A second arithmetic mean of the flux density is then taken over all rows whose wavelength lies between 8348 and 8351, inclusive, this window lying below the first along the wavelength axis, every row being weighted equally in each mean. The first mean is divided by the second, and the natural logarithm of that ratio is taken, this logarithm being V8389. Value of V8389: 0.09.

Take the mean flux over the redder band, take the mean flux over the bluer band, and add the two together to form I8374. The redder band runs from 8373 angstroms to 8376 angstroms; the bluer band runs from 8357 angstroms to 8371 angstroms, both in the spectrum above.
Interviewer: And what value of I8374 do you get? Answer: 10.1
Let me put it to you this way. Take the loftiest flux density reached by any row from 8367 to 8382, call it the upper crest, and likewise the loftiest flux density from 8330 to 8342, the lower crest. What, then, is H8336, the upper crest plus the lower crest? 10.6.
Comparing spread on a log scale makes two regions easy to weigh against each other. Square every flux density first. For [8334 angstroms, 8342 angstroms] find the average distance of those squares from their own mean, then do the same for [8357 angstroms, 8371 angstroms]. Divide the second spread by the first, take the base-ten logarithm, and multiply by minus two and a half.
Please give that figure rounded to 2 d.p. -0.25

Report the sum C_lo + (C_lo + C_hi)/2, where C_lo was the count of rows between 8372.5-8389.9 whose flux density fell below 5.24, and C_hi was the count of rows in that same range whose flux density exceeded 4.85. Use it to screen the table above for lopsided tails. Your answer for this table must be 14.5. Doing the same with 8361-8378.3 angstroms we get 13.0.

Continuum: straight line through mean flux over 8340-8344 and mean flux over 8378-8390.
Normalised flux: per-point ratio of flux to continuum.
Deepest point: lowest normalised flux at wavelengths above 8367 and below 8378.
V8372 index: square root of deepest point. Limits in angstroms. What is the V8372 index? 0.97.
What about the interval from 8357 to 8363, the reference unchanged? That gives 0.98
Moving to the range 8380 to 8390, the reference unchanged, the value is 0.98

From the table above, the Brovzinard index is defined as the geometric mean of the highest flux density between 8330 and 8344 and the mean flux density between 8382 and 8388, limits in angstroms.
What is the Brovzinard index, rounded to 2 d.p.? 5.17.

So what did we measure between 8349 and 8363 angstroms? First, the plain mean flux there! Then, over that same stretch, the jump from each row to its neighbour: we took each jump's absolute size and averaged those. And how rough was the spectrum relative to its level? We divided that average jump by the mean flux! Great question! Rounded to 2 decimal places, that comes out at 0.12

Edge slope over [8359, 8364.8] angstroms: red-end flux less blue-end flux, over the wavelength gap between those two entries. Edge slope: 0.15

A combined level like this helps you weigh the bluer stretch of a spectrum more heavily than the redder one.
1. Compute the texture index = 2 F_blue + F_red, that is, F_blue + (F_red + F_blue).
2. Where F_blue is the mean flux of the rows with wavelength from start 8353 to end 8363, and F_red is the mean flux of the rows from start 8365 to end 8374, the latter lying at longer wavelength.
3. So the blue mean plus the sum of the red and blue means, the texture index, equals 14.9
